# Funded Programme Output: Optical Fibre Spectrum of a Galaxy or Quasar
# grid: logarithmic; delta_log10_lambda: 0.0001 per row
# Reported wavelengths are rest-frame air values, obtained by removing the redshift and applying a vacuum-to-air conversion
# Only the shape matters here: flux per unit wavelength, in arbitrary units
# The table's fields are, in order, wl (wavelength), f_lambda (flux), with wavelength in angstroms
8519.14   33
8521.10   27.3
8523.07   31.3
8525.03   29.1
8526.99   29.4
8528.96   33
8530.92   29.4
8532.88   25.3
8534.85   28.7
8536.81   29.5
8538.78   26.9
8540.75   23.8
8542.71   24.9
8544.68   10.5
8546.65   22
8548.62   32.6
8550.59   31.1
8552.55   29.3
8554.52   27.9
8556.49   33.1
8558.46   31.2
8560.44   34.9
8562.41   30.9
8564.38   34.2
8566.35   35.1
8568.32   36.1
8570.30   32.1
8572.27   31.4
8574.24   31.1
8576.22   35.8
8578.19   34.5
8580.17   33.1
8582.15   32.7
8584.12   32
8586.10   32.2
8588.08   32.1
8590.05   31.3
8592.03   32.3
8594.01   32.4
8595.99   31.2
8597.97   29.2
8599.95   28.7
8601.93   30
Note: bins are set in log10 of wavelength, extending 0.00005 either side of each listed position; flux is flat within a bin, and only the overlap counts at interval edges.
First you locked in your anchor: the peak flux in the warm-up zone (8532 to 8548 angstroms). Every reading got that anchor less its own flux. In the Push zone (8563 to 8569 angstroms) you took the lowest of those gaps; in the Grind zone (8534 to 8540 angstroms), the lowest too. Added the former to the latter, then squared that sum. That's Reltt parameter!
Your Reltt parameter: 44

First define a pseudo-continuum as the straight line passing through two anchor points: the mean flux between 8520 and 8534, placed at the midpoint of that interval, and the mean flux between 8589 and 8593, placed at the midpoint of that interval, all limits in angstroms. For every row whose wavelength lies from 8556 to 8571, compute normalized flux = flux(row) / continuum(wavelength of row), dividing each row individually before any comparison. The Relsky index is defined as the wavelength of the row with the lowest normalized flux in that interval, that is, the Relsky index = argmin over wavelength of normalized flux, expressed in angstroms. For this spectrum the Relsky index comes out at 8562.41 angstroms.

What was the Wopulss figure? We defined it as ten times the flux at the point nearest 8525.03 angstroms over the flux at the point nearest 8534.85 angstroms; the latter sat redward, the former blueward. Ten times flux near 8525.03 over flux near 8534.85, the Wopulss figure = 10.1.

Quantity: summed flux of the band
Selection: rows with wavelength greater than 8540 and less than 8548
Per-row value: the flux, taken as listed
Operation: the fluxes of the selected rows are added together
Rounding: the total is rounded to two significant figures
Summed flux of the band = 81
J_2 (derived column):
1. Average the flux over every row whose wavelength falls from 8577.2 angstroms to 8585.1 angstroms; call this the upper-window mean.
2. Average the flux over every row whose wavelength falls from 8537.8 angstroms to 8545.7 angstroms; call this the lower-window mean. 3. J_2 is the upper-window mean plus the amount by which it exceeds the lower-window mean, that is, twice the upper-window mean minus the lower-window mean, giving 45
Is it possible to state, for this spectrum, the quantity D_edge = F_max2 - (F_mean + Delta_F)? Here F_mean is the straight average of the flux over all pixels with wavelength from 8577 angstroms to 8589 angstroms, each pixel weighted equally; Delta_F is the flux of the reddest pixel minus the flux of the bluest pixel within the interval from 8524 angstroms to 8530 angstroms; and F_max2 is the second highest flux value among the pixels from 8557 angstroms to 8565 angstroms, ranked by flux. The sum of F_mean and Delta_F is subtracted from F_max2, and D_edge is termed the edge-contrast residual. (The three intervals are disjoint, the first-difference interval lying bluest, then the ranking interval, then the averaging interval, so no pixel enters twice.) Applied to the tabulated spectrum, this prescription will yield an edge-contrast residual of -2.5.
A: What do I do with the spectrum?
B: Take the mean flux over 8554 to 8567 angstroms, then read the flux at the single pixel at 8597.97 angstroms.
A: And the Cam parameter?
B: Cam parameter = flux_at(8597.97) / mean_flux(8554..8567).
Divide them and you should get 0.90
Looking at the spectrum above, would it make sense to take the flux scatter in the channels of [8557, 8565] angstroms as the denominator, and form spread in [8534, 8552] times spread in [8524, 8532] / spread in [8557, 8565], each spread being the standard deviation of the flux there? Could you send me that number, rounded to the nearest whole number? 6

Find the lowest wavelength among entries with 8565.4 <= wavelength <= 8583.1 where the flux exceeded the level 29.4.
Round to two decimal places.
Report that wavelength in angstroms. 8566.35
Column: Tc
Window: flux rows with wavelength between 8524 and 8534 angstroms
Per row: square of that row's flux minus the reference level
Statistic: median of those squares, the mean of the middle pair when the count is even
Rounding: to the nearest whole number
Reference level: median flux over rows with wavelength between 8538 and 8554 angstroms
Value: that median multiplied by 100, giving 1225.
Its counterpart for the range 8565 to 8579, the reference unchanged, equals 7396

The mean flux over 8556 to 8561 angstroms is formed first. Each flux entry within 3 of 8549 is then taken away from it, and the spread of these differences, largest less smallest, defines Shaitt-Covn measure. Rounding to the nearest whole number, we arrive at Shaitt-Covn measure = 11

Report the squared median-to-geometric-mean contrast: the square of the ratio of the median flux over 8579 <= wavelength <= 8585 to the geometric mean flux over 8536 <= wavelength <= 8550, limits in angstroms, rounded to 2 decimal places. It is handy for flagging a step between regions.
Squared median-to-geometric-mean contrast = 2.00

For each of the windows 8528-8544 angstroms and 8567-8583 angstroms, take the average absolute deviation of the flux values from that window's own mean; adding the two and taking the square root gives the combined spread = 2.0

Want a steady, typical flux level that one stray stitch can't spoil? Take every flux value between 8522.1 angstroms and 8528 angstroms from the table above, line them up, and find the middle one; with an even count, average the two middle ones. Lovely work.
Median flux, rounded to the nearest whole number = 29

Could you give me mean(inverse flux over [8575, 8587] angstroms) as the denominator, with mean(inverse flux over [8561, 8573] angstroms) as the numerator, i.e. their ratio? 1.00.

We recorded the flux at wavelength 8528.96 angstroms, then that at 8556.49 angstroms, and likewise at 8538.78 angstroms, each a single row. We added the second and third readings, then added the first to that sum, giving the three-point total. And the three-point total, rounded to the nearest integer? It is 93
